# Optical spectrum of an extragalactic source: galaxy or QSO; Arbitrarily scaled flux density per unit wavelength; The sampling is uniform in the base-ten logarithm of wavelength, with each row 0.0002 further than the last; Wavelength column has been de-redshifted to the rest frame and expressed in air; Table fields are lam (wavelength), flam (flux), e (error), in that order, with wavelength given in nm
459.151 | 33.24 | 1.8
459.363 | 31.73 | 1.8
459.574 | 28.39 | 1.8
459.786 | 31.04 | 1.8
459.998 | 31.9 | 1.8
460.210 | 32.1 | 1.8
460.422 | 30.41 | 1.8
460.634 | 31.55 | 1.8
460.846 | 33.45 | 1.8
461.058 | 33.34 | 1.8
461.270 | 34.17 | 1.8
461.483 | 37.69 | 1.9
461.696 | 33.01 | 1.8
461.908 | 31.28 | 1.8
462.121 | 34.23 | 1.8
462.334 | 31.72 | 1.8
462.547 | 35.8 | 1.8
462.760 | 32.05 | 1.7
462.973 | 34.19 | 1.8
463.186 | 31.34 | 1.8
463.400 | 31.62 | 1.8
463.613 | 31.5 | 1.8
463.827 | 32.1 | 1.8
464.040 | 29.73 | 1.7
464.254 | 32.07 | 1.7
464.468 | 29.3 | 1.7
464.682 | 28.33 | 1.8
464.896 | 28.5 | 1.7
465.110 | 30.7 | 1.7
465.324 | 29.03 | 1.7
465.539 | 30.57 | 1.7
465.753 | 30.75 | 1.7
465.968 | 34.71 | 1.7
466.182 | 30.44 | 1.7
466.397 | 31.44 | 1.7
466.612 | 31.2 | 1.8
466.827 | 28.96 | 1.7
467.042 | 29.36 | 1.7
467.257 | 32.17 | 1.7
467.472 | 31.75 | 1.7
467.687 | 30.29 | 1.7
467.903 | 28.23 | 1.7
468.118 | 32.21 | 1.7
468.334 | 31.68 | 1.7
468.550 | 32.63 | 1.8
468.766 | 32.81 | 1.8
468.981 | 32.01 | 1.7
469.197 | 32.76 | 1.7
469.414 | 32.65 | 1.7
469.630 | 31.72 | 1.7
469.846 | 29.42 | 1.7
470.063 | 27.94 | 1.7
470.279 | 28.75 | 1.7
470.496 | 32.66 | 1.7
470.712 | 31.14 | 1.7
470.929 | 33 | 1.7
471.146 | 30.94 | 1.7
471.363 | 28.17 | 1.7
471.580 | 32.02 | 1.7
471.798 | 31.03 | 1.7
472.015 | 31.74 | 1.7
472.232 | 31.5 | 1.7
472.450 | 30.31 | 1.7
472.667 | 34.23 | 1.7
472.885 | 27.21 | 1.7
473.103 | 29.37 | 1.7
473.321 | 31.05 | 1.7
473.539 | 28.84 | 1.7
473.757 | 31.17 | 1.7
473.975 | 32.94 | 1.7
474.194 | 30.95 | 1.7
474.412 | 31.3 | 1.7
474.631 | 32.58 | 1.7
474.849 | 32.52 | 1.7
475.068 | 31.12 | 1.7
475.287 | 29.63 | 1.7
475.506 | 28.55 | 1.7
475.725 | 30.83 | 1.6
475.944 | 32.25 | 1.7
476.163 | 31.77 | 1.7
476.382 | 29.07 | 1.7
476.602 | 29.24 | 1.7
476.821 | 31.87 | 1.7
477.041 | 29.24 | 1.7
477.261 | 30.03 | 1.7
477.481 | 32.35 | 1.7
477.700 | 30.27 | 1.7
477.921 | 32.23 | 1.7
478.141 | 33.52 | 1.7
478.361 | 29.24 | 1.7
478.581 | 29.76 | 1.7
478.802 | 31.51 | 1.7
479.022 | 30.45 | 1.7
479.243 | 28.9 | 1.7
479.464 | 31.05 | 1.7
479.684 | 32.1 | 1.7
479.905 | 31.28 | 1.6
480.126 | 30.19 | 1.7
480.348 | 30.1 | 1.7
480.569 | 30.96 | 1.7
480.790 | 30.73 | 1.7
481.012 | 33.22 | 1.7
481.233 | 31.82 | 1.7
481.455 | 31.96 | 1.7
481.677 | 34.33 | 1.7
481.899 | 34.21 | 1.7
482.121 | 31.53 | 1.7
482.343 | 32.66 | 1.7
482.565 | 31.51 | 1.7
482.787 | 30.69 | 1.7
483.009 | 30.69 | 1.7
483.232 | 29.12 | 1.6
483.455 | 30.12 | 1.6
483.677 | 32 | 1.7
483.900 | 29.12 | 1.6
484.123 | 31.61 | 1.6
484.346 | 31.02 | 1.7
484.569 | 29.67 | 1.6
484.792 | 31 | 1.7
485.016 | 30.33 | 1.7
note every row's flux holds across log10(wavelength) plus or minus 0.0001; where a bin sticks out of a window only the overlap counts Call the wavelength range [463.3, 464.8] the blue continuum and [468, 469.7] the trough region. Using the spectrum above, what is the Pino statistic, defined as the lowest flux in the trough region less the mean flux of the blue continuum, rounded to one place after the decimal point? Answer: 1.0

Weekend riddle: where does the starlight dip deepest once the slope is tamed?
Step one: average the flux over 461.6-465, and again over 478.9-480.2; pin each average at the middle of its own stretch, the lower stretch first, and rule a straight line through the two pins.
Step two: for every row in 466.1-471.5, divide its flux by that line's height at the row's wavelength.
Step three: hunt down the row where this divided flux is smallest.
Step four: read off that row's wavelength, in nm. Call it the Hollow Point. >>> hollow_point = 470.063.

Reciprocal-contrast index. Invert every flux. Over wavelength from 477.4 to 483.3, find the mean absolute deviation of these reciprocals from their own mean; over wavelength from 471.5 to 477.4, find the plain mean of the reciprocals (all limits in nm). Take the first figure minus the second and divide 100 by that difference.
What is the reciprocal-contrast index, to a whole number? -3189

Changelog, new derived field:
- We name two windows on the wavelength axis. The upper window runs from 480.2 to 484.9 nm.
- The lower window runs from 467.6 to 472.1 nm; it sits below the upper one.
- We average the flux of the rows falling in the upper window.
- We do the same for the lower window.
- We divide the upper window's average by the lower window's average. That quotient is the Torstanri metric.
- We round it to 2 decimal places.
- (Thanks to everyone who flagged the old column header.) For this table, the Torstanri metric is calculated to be 1.01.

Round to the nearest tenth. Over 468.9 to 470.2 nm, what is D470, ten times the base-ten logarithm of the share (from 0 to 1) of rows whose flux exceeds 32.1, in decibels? -4.8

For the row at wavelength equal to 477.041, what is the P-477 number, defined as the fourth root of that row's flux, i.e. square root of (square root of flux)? 2.33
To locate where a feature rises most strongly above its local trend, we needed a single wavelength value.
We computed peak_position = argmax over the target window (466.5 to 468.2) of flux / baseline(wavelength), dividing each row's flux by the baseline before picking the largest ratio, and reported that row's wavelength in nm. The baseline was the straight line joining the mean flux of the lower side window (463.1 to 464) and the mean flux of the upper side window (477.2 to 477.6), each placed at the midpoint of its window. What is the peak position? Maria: 468.118 nm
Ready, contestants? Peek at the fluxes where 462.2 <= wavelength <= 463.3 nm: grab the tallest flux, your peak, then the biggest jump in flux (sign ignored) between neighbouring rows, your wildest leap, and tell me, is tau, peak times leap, 146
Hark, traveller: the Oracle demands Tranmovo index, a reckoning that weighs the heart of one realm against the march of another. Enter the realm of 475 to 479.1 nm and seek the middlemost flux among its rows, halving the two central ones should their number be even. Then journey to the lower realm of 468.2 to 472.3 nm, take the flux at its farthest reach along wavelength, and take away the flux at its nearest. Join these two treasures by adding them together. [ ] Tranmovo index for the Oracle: 30.3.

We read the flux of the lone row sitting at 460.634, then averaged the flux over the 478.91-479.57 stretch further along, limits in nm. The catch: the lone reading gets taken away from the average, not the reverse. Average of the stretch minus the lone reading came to -1.42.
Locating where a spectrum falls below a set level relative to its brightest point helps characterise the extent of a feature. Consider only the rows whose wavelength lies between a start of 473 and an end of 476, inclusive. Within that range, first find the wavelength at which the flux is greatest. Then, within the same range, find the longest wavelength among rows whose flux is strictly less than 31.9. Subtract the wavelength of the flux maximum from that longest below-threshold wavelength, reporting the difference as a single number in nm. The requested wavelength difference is 1.75 nm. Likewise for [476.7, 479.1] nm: 0.88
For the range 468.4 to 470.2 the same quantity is 1.30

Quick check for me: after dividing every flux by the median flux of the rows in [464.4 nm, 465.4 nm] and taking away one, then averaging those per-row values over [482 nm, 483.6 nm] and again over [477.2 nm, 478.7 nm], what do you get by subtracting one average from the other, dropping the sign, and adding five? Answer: 5.01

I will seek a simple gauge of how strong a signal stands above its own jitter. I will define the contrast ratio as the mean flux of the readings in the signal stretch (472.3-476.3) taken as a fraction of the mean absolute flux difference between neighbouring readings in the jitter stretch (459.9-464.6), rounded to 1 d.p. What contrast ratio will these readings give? 15.3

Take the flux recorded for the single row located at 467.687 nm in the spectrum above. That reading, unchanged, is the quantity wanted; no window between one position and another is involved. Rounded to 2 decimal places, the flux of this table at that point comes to 30.29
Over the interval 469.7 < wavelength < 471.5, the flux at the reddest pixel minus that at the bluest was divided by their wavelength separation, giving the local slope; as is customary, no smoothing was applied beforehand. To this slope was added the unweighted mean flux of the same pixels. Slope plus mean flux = 29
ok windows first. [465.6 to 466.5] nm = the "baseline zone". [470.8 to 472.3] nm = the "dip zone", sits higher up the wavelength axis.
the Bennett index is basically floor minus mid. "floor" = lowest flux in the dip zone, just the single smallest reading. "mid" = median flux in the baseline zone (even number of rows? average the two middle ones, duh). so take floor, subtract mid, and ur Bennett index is -2.9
